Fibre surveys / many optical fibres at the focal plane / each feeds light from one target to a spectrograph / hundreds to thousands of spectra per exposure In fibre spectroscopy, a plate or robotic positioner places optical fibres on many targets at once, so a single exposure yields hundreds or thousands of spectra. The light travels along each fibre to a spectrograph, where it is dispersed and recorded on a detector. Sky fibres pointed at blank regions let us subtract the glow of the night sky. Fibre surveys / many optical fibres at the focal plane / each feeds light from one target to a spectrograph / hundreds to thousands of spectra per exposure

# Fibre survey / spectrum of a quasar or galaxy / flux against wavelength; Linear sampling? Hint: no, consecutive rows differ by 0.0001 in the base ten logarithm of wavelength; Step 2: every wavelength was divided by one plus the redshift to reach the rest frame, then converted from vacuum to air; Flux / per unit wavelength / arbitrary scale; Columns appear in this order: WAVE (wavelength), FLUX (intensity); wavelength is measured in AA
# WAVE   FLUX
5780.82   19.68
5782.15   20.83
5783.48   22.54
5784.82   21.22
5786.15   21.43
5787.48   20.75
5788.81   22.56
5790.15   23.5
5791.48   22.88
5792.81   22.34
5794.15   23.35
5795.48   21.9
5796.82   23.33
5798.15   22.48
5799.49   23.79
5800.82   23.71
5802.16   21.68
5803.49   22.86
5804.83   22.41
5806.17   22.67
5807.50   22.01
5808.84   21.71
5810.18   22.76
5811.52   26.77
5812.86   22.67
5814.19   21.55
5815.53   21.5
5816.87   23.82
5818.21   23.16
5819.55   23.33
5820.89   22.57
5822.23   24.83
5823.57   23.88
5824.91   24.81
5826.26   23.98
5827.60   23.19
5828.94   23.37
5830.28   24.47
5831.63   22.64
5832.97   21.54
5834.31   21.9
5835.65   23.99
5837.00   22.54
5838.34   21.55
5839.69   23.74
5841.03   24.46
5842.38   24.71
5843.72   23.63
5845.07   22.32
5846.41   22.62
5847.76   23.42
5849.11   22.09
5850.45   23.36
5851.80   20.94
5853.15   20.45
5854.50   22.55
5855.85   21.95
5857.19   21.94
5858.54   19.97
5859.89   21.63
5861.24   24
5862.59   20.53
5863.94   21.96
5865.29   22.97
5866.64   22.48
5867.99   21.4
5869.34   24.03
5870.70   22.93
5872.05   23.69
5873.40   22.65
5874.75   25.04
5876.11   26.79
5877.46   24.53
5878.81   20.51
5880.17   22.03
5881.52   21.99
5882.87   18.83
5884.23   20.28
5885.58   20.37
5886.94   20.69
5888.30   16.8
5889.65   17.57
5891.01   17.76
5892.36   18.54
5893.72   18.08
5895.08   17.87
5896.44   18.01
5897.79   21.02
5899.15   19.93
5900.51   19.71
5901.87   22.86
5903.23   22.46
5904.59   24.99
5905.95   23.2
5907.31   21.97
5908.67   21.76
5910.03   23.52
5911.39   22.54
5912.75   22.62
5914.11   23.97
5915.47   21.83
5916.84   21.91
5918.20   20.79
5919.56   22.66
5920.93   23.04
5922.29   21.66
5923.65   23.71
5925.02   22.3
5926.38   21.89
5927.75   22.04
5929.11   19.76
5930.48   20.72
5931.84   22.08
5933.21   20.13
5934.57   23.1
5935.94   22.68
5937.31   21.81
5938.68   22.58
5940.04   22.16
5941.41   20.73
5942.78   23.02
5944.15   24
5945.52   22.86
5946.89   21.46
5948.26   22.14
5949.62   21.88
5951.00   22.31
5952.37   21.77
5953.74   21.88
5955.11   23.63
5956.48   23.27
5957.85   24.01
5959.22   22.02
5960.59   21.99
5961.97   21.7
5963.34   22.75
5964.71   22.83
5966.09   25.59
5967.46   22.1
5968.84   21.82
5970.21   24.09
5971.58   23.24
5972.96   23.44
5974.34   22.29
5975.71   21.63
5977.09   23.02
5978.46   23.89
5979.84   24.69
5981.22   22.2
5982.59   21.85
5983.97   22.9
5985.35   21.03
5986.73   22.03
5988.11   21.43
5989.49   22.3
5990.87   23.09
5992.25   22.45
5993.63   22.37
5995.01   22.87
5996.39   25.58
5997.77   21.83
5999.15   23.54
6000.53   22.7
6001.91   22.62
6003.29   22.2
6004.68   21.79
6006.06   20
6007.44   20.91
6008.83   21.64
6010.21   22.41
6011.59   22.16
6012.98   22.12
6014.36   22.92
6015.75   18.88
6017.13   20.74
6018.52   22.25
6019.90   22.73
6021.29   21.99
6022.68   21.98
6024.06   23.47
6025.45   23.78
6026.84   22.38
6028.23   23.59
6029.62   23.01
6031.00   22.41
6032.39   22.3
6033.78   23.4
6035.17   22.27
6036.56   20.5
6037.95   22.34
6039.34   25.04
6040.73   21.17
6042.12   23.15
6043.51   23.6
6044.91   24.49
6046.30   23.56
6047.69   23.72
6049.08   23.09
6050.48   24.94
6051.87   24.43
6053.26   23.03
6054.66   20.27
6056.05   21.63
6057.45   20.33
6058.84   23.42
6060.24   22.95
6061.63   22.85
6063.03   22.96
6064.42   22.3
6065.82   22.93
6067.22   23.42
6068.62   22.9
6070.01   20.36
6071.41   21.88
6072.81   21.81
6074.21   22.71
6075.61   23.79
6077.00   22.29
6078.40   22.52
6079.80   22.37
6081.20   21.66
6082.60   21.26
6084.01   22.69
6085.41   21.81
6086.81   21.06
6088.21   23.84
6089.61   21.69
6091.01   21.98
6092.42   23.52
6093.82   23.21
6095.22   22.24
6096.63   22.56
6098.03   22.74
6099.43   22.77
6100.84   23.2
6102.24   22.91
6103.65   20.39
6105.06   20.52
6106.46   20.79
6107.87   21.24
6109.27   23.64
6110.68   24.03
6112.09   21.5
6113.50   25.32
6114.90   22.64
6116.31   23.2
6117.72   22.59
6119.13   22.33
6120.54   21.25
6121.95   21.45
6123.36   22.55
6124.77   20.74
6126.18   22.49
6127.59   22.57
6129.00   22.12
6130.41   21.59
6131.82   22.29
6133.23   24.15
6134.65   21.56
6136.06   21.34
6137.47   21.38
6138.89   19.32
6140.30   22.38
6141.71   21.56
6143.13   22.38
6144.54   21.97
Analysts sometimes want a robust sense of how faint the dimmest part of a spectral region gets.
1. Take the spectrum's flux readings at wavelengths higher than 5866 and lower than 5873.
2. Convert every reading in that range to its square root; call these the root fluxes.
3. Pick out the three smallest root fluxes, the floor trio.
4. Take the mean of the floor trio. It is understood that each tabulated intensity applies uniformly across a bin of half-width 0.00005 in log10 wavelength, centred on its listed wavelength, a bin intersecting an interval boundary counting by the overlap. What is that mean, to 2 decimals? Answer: 4.72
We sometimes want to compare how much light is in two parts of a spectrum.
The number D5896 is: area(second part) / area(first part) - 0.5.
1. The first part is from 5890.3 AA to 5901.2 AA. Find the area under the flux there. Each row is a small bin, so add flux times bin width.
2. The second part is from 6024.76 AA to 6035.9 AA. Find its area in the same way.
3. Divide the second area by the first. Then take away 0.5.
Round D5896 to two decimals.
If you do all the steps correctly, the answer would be 0.74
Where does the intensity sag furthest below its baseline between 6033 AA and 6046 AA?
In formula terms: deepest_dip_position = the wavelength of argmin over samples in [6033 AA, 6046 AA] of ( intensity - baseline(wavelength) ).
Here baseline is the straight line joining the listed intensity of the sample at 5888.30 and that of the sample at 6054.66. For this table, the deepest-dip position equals 6036.56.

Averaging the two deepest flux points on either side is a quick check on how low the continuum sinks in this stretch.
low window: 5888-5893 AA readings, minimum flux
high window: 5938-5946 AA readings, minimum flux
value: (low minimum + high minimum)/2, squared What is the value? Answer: 352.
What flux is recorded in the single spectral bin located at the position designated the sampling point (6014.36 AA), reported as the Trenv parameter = 22.92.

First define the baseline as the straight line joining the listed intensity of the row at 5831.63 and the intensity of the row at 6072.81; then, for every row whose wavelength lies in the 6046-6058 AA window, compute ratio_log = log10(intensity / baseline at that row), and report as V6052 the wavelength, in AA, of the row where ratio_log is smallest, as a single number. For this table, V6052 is 6054.66 AA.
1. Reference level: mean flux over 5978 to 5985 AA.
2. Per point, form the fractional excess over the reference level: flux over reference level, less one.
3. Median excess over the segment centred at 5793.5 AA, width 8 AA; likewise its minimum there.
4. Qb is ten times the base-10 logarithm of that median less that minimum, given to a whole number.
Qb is -13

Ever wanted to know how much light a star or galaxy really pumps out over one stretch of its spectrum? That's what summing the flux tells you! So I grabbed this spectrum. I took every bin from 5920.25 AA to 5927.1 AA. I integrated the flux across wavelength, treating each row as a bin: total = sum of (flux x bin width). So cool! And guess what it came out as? 154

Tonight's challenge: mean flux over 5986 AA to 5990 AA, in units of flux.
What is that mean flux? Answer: 21.9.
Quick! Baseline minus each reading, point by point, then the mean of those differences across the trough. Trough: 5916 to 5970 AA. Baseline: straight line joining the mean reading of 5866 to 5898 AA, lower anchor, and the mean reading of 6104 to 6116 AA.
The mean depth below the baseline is -0.9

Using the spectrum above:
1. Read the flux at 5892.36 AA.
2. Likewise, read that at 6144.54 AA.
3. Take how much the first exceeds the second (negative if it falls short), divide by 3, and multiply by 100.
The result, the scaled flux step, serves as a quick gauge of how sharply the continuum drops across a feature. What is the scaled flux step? -114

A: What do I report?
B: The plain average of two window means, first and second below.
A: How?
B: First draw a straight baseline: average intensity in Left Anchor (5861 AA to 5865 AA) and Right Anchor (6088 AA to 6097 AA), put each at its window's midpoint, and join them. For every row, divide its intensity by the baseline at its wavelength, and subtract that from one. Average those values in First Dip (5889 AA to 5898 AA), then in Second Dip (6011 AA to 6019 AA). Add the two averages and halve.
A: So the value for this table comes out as 0.11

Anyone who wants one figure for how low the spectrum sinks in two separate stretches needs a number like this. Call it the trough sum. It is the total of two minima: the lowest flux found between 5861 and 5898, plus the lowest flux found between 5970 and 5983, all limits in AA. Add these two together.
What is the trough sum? 38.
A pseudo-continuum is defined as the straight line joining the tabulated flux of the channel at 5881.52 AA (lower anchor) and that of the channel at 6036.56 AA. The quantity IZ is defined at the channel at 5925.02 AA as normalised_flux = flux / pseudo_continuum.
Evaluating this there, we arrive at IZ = 1.03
